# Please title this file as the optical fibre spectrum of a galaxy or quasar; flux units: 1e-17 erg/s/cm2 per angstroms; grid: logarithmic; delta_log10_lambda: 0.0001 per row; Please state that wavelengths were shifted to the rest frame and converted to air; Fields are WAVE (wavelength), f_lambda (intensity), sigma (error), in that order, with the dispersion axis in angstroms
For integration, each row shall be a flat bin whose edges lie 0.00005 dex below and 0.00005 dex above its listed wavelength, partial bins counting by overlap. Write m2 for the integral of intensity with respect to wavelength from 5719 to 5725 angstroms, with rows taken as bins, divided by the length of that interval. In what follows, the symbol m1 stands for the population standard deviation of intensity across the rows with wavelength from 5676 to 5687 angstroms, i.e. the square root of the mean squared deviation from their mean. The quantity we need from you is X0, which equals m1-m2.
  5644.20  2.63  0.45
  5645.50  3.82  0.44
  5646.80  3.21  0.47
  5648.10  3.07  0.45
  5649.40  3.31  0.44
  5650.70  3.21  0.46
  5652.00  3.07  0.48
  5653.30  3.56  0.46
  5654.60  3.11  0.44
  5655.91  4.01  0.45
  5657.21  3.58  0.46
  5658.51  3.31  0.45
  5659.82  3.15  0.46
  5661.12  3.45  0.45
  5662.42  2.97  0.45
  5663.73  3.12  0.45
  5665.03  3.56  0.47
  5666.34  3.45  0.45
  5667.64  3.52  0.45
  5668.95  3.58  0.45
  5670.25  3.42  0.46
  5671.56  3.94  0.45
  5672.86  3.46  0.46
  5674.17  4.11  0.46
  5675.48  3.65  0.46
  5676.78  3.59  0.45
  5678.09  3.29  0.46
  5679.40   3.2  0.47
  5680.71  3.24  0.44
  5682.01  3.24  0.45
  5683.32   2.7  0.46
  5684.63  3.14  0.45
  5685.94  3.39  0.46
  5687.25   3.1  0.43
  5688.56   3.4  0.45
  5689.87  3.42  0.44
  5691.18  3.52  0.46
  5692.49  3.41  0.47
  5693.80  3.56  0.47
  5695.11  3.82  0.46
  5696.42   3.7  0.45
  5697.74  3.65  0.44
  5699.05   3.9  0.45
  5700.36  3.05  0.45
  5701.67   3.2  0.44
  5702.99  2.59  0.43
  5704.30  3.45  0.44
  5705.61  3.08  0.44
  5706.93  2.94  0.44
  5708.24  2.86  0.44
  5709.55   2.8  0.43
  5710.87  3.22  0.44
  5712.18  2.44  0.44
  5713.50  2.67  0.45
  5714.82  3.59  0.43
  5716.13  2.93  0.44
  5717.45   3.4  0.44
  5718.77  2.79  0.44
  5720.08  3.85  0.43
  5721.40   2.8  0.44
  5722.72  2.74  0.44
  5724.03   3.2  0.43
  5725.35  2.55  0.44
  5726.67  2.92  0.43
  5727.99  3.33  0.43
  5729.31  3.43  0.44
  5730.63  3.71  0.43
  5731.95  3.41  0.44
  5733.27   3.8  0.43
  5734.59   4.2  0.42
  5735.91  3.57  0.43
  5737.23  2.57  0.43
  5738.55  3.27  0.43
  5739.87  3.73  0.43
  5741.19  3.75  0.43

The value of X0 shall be -2.86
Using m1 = 0.24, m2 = 3.10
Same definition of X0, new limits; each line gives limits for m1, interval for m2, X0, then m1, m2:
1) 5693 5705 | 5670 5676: -3.34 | 0.40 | 3.73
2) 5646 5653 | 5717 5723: -3.04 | 0.09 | 3.13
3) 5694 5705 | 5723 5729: -2.59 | 0.42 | 3.01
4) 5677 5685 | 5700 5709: -2.82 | 0.20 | 3.02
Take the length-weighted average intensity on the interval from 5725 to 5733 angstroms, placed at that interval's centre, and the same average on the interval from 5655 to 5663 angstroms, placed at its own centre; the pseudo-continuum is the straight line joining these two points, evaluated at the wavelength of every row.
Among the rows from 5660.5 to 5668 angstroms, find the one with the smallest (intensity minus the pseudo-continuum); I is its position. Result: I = 5662.42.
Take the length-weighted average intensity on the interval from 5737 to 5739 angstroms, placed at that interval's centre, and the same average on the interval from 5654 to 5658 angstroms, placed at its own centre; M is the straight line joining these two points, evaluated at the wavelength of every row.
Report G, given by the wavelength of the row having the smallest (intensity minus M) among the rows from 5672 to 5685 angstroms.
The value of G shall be 5683.32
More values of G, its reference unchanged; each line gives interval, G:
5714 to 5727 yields 5725.35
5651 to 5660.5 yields 5652.00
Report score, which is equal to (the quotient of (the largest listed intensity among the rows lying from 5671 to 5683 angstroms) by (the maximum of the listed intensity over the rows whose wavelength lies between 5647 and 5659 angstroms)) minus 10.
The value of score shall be -8.98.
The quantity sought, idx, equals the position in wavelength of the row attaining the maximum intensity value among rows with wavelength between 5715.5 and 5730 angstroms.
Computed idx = 5720.08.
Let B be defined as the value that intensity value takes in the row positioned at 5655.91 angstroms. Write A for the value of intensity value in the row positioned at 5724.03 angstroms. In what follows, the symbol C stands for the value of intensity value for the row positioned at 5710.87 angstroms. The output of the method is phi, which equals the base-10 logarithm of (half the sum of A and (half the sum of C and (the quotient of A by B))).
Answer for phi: 0.416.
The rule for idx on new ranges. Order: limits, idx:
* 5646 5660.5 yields 5655.91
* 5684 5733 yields 5699.05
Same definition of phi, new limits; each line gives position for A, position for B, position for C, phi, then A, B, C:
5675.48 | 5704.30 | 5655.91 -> 0.490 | 3.65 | 3.45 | 4.01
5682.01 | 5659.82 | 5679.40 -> 0.428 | 3.24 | 3.15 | 3.2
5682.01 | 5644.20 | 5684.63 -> 0.433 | 3.24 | 2.63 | 3.14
